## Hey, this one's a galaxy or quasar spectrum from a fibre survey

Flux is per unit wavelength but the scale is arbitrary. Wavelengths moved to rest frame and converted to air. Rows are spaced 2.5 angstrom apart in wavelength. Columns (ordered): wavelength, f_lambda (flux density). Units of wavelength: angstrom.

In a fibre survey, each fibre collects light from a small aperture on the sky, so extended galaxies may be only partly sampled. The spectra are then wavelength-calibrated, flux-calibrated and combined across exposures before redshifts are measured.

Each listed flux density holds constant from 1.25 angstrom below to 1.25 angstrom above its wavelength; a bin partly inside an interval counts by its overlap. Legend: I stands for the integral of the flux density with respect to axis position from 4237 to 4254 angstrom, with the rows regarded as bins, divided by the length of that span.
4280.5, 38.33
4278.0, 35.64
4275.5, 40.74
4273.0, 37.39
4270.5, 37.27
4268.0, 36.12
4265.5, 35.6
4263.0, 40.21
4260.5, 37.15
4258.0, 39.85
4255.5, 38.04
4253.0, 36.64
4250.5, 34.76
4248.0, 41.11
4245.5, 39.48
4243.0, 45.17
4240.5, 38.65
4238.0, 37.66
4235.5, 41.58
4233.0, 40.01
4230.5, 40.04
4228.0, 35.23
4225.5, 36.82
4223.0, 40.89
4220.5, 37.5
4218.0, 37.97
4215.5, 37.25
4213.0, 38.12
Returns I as 39.1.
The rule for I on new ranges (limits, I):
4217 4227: 38.2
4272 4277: 39.0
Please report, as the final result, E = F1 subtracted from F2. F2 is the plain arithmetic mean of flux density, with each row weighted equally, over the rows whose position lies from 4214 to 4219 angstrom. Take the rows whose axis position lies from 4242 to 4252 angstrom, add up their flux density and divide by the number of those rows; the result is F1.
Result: -2.52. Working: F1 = 40.1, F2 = 37.6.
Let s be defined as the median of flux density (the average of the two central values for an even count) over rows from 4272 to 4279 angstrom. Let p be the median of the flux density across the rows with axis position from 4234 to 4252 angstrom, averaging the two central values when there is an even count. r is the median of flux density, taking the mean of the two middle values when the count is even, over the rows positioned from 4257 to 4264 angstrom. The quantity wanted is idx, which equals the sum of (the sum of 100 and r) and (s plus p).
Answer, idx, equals 217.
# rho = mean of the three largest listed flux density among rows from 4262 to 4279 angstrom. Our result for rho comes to 39.4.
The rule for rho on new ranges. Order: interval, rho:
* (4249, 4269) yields 39.4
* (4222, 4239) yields 40.8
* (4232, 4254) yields 42.6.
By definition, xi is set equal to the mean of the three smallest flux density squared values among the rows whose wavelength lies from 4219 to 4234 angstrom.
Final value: 1334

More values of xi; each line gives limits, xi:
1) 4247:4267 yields 1273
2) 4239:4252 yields 1420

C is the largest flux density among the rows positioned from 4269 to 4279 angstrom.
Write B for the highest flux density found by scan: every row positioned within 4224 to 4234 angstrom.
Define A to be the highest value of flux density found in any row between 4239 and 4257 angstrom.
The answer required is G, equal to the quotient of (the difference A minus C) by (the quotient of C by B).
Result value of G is 4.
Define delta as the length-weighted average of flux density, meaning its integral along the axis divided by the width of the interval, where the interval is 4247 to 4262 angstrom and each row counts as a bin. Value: 37.9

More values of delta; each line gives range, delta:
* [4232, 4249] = 40.5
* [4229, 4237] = 40.3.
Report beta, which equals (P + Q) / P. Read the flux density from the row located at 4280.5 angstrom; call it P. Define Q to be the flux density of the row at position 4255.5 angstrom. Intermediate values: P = 38.33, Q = 38.04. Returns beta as 1.99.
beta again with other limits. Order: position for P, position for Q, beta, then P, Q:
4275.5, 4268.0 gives 1.89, 40.74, 36.12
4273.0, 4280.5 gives 2.03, 37.39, 38.33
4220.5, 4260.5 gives 1.99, 37.5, 37.15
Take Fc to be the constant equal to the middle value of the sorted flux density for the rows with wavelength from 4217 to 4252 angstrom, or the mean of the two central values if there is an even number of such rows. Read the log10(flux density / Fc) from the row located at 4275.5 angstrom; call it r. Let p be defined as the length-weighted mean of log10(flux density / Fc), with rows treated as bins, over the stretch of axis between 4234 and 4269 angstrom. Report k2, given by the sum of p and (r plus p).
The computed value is 0.009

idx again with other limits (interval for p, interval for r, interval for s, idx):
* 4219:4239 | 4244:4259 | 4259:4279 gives 215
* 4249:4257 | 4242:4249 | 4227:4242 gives 217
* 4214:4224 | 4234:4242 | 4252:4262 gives 214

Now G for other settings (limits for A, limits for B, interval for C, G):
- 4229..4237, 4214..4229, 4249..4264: 1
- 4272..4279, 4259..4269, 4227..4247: -4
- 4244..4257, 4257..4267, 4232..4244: -4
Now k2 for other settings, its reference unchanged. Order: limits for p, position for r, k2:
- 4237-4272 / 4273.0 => -0.036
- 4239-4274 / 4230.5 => -0.006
